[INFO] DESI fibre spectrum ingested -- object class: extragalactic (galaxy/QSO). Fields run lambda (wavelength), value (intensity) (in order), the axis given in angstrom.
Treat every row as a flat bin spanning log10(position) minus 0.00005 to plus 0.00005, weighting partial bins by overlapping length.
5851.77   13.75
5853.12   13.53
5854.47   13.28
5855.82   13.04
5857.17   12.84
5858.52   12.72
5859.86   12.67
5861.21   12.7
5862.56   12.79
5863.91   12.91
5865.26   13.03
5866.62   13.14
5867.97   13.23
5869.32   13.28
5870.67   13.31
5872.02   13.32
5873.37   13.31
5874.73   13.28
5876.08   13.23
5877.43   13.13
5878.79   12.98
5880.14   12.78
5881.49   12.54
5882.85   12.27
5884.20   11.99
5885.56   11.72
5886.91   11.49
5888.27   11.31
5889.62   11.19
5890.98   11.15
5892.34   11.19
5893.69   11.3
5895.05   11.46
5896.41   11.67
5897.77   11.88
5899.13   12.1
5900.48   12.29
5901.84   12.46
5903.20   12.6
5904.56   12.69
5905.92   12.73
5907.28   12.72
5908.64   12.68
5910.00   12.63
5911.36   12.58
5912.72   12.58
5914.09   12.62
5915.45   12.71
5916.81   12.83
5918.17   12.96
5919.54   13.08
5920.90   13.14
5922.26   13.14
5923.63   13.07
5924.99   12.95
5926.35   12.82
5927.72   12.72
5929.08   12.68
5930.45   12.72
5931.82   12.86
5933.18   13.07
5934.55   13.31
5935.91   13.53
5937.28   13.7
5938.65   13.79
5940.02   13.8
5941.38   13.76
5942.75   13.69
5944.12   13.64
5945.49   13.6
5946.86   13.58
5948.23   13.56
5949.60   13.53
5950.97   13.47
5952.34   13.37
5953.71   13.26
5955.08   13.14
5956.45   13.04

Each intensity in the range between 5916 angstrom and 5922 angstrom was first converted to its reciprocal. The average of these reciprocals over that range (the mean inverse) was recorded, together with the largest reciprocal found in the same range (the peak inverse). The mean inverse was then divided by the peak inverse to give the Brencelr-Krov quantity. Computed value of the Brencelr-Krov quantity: 0.987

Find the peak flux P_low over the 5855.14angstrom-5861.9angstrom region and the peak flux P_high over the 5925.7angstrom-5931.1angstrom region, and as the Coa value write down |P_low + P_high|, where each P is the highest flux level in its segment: 25.9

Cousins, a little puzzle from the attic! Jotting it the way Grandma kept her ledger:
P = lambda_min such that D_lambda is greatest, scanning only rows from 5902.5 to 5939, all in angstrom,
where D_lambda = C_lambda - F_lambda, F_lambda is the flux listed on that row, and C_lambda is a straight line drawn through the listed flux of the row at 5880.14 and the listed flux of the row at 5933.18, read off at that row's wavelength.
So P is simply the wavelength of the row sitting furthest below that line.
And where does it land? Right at 5912.72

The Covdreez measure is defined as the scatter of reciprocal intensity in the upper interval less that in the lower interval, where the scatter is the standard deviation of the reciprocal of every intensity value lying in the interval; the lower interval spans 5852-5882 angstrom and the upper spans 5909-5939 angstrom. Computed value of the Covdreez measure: 0.000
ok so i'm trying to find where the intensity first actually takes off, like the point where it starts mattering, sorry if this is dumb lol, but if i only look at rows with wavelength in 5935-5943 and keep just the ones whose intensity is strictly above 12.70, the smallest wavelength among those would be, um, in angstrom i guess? 5935.91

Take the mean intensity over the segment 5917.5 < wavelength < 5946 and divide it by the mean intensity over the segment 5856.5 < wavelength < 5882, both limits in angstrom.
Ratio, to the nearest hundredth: 1.02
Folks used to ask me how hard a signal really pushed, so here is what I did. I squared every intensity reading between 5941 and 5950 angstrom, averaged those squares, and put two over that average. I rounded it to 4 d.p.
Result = 0.0108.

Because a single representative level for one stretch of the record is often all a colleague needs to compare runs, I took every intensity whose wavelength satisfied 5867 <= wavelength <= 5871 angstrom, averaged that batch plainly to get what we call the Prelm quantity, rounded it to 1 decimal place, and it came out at 13.3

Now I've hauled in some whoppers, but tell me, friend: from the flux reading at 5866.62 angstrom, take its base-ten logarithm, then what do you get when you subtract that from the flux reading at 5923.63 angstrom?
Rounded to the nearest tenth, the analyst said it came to 12.0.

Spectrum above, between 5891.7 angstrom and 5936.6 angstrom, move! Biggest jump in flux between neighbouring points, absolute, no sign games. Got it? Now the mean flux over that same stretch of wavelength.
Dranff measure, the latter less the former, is 12.4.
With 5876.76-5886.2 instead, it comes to 12.2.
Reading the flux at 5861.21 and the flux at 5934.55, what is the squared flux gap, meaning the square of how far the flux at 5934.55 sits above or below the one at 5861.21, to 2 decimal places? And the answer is 0.37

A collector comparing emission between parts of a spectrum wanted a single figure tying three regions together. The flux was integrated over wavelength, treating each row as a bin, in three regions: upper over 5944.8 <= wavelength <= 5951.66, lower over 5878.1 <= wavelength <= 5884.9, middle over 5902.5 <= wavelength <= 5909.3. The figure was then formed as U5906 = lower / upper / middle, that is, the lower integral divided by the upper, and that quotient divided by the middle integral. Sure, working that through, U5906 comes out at 0.0106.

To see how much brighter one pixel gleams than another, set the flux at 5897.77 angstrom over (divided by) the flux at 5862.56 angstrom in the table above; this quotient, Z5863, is 0.93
